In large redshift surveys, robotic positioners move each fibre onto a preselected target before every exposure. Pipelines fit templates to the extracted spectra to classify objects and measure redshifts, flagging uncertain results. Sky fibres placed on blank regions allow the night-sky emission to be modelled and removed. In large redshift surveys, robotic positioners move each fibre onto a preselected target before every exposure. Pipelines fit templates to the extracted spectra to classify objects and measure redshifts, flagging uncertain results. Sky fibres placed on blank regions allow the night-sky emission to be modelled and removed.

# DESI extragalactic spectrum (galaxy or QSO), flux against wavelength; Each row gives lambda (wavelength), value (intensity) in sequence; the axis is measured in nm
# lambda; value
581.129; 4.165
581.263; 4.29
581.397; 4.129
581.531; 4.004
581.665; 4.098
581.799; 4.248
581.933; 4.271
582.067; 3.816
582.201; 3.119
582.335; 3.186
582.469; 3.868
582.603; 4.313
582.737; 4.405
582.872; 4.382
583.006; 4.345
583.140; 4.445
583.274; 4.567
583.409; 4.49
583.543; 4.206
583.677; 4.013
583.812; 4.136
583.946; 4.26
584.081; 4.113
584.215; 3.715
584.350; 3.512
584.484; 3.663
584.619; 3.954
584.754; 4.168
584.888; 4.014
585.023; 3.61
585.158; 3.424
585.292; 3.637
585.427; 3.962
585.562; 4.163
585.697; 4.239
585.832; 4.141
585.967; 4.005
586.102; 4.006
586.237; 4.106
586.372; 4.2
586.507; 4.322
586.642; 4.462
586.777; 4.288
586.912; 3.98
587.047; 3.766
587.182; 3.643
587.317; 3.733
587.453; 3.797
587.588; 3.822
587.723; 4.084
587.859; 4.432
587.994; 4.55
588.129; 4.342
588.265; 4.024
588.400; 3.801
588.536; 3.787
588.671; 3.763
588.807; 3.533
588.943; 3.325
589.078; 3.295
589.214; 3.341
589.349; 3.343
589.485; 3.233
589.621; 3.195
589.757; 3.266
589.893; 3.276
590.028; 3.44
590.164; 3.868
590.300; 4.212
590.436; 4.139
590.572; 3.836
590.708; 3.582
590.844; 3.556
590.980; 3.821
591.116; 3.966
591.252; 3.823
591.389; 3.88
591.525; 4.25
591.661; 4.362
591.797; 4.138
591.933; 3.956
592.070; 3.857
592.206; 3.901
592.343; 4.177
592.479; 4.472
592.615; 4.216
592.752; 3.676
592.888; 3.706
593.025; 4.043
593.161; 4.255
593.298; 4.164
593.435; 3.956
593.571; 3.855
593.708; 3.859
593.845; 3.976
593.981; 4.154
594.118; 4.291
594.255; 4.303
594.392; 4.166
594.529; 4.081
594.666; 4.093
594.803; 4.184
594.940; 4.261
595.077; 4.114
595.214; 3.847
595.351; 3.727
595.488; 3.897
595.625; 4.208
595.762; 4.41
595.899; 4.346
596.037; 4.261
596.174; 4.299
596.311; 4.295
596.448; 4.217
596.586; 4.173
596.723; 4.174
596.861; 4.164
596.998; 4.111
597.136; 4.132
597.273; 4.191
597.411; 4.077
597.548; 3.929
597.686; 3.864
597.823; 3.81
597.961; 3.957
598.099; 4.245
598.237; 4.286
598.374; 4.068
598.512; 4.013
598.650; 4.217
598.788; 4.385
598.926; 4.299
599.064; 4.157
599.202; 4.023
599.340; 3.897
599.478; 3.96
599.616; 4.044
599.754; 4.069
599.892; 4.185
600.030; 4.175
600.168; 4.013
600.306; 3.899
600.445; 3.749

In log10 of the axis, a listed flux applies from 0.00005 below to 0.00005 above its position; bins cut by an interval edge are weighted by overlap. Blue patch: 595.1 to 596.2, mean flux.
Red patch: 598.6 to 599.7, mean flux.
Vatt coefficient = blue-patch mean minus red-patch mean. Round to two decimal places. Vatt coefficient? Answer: 0.00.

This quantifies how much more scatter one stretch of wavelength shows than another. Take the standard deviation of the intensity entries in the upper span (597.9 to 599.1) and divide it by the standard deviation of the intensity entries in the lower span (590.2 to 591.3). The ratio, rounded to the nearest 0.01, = 0.61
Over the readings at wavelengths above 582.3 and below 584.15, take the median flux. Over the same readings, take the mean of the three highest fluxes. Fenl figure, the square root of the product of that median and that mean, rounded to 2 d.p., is 4.39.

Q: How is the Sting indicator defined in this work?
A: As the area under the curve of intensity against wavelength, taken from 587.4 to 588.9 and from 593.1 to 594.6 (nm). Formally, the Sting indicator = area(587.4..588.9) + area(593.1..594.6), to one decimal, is 12.1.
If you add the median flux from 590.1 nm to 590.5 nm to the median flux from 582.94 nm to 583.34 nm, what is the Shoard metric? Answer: 8.58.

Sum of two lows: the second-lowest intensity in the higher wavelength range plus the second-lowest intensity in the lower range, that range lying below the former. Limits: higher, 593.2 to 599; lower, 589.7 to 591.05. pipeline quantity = 7.1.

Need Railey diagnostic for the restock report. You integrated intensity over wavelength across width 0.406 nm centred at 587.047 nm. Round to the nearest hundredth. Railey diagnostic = 1.54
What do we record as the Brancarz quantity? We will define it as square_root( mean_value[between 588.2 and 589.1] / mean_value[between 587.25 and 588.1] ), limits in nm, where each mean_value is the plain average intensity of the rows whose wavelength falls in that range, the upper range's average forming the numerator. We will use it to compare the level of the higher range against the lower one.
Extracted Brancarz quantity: 0.947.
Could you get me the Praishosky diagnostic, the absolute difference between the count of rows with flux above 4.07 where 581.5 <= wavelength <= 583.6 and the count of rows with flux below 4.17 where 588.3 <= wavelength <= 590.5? 4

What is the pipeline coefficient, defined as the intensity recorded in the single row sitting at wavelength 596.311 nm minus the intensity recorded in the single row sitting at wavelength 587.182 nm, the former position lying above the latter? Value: 0.7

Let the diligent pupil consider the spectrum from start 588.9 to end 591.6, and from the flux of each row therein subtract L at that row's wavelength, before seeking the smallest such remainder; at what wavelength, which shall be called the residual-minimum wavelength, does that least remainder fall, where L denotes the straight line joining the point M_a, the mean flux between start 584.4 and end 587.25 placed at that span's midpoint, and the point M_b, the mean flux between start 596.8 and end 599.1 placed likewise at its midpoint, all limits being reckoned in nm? 589.621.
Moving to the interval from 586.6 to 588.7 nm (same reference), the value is 587.182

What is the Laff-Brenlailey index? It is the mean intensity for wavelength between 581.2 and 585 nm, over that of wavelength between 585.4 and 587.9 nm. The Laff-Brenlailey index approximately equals 1.00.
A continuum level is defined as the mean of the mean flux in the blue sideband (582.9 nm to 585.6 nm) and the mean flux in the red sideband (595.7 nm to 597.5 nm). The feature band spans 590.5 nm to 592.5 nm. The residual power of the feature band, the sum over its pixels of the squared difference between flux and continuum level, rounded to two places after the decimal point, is 1.29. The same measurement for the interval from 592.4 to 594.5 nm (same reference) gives 0.78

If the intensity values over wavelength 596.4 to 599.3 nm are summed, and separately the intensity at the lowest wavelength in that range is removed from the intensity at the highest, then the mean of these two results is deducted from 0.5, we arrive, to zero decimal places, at -43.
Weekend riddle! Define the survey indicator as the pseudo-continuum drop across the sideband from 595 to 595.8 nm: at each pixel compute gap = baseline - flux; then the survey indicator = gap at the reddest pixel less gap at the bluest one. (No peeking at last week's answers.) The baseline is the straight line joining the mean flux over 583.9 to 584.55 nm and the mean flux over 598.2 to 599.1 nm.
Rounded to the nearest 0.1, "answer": -0.3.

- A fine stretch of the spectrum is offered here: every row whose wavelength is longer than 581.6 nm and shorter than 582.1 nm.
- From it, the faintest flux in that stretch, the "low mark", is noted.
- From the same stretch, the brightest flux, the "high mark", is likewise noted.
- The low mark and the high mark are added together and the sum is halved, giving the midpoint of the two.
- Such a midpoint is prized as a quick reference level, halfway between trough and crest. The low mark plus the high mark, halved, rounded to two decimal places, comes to 4.04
